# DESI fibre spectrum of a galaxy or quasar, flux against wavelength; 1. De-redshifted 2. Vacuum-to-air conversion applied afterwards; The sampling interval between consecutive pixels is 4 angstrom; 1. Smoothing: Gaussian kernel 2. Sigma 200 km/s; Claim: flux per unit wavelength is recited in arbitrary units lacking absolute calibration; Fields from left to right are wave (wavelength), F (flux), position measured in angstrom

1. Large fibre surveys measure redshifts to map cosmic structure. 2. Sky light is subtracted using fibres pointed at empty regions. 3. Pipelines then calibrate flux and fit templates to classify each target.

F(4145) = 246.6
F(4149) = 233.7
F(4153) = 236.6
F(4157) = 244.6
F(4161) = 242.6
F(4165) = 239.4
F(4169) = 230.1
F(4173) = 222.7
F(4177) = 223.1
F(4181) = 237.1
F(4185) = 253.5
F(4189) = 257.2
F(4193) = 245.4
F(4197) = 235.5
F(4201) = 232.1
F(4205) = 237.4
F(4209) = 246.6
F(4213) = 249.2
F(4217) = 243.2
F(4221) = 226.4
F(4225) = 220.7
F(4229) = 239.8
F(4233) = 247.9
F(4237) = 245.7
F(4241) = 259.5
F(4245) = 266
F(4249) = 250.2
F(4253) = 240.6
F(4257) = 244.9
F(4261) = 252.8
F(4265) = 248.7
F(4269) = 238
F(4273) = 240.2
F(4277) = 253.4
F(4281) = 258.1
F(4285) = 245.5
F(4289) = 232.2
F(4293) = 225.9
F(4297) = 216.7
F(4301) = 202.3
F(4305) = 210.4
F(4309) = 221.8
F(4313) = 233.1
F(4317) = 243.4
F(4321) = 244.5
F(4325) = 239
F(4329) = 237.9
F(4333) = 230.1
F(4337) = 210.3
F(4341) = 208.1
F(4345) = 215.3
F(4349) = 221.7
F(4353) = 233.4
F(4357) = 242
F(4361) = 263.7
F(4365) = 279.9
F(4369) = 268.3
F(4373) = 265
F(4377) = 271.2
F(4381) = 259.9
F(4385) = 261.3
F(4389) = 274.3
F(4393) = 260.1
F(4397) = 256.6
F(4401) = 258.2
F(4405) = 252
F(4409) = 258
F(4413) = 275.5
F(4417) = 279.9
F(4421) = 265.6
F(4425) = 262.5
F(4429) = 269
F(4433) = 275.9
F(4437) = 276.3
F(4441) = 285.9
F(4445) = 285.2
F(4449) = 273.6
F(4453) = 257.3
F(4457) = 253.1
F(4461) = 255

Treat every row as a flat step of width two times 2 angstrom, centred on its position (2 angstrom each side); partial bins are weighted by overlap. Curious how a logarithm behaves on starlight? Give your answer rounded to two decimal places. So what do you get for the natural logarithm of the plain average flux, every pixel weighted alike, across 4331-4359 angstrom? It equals 5.41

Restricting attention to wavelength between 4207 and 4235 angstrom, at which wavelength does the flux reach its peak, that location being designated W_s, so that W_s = 4213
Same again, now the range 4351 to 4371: 4365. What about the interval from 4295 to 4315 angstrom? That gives 4313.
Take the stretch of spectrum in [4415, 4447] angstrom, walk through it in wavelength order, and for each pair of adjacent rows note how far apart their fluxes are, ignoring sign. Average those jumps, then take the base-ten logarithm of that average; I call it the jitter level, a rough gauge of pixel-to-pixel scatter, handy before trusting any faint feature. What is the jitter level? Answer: 0.77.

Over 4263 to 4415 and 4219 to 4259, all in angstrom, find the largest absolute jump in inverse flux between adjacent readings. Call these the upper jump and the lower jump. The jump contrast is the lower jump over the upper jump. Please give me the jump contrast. 0.88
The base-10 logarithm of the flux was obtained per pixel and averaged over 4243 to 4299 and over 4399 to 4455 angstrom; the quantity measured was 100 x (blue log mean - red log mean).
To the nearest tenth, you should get -4.4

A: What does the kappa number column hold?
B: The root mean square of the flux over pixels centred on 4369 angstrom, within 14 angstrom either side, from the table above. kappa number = 265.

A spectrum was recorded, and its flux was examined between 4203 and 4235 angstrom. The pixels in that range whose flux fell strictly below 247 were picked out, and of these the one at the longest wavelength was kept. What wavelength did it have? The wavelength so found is 4229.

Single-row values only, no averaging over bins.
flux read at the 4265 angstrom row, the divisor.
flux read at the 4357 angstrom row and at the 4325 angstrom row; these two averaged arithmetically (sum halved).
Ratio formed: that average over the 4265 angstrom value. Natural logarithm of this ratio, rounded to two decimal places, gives -0.03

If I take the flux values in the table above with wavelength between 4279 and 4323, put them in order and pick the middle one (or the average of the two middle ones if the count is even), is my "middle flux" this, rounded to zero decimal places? 232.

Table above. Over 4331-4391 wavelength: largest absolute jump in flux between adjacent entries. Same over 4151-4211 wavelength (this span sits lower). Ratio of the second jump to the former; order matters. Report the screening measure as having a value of 0.76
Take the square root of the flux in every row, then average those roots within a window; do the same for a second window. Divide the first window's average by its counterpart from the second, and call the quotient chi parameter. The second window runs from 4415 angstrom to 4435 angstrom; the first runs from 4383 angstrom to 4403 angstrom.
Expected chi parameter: 0.98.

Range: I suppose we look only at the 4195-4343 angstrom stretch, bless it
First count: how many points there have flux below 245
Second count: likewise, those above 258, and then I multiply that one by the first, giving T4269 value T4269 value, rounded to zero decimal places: 75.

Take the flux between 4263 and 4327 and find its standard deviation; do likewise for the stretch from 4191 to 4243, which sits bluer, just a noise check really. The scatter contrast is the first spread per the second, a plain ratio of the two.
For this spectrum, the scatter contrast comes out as 1.5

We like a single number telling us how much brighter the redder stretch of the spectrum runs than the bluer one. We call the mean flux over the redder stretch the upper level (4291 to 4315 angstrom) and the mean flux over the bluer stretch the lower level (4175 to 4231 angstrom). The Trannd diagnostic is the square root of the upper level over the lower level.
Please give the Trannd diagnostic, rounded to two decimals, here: 0.96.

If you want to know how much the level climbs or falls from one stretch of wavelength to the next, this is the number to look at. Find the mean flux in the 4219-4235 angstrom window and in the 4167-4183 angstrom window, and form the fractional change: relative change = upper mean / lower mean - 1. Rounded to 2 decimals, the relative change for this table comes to 0.02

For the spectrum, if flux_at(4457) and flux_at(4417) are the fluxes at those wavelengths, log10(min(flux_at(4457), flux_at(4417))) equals 2.40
